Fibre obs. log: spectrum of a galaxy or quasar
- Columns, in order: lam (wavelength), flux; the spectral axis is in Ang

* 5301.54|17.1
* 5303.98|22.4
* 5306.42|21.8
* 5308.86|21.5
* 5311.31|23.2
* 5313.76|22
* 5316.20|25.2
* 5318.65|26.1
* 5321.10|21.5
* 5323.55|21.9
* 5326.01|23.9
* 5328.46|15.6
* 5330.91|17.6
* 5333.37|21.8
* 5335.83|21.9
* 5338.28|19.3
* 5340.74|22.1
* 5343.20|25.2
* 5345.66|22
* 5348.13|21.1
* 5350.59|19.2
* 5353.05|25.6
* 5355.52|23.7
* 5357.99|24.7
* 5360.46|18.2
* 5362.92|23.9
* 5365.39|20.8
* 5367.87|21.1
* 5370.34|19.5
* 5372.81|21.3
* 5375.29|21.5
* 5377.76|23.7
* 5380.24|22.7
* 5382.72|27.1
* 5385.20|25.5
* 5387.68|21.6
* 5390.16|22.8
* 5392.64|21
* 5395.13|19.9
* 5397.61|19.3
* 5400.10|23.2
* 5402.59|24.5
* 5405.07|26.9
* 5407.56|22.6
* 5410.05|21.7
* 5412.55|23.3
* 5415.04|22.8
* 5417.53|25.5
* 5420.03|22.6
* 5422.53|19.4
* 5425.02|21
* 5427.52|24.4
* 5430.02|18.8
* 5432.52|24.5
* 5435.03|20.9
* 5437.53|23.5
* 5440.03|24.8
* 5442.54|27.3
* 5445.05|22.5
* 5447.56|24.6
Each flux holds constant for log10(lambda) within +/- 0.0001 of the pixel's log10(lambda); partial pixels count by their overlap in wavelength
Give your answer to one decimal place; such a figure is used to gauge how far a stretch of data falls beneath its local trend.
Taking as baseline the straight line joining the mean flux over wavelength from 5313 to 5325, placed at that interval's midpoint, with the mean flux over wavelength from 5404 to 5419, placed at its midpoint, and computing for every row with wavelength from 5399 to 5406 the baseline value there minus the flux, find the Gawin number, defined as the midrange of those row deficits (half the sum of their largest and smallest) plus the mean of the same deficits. -2.4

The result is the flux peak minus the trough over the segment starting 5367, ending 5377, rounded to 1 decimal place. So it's 2.0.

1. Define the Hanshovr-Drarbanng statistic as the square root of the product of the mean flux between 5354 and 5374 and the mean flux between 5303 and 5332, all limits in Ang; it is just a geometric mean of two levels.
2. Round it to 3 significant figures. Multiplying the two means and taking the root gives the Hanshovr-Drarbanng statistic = 21.8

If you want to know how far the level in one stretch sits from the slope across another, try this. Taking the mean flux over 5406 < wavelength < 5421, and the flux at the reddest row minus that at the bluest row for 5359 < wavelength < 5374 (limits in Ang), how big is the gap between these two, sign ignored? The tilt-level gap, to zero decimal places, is 20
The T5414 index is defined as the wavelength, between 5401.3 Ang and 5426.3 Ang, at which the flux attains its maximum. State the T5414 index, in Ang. 5405.07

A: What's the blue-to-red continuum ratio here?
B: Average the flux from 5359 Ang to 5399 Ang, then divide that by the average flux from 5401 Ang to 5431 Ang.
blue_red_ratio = 0.96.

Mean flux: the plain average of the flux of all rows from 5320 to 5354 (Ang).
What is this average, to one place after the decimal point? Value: 21.3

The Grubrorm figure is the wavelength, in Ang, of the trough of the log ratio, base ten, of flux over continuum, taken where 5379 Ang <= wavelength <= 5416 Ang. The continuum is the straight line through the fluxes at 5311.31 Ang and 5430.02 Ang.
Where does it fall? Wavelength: 5397.61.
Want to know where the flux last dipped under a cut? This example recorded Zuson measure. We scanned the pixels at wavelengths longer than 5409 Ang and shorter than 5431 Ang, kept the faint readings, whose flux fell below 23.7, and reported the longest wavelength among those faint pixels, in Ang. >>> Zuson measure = 5430.02 Ang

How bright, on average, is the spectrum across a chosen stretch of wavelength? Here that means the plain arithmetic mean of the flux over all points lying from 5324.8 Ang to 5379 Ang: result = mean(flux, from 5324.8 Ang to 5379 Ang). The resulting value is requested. 21.5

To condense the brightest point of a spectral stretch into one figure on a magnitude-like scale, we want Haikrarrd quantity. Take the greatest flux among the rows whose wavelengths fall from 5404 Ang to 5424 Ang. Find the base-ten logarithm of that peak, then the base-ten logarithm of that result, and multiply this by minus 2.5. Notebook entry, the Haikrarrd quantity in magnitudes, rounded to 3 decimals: -0.388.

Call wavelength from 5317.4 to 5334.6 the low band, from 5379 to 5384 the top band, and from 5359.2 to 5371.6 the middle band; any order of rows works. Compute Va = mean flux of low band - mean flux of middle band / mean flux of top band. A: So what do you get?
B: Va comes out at 20.4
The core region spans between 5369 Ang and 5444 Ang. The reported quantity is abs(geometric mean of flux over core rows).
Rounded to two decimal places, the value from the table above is 22.67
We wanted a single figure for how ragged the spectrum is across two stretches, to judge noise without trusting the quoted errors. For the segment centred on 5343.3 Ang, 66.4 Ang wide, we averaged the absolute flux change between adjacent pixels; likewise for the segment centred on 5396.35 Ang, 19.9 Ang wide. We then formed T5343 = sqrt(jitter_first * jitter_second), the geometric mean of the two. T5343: 2.2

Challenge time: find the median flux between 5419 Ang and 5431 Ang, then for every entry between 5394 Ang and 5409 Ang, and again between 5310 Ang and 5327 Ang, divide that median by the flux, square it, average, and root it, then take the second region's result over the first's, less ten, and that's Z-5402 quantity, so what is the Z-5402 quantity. -9.04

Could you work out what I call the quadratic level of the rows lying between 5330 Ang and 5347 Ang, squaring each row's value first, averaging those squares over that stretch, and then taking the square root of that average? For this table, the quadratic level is 21.5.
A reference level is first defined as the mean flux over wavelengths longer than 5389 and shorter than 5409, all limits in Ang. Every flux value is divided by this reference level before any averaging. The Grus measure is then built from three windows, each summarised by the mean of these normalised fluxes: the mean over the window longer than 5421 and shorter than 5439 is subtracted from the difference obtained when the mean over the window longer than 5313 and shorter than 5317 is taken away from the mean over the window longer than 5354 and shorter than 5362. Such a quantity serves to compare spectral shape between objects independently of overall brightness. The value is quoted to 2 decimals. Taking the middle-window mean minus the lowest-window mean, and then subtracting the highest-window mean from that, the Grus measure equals -1.03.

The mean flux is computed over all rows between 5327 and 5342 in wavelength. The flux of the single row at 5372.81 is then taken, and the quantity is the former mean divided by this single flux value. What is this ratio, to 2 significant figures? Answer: 0.93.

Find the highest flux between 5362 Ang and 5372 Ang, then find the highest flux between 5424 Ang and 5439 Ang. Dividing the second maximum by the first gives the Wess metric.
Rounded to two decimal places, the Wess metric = 1.03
